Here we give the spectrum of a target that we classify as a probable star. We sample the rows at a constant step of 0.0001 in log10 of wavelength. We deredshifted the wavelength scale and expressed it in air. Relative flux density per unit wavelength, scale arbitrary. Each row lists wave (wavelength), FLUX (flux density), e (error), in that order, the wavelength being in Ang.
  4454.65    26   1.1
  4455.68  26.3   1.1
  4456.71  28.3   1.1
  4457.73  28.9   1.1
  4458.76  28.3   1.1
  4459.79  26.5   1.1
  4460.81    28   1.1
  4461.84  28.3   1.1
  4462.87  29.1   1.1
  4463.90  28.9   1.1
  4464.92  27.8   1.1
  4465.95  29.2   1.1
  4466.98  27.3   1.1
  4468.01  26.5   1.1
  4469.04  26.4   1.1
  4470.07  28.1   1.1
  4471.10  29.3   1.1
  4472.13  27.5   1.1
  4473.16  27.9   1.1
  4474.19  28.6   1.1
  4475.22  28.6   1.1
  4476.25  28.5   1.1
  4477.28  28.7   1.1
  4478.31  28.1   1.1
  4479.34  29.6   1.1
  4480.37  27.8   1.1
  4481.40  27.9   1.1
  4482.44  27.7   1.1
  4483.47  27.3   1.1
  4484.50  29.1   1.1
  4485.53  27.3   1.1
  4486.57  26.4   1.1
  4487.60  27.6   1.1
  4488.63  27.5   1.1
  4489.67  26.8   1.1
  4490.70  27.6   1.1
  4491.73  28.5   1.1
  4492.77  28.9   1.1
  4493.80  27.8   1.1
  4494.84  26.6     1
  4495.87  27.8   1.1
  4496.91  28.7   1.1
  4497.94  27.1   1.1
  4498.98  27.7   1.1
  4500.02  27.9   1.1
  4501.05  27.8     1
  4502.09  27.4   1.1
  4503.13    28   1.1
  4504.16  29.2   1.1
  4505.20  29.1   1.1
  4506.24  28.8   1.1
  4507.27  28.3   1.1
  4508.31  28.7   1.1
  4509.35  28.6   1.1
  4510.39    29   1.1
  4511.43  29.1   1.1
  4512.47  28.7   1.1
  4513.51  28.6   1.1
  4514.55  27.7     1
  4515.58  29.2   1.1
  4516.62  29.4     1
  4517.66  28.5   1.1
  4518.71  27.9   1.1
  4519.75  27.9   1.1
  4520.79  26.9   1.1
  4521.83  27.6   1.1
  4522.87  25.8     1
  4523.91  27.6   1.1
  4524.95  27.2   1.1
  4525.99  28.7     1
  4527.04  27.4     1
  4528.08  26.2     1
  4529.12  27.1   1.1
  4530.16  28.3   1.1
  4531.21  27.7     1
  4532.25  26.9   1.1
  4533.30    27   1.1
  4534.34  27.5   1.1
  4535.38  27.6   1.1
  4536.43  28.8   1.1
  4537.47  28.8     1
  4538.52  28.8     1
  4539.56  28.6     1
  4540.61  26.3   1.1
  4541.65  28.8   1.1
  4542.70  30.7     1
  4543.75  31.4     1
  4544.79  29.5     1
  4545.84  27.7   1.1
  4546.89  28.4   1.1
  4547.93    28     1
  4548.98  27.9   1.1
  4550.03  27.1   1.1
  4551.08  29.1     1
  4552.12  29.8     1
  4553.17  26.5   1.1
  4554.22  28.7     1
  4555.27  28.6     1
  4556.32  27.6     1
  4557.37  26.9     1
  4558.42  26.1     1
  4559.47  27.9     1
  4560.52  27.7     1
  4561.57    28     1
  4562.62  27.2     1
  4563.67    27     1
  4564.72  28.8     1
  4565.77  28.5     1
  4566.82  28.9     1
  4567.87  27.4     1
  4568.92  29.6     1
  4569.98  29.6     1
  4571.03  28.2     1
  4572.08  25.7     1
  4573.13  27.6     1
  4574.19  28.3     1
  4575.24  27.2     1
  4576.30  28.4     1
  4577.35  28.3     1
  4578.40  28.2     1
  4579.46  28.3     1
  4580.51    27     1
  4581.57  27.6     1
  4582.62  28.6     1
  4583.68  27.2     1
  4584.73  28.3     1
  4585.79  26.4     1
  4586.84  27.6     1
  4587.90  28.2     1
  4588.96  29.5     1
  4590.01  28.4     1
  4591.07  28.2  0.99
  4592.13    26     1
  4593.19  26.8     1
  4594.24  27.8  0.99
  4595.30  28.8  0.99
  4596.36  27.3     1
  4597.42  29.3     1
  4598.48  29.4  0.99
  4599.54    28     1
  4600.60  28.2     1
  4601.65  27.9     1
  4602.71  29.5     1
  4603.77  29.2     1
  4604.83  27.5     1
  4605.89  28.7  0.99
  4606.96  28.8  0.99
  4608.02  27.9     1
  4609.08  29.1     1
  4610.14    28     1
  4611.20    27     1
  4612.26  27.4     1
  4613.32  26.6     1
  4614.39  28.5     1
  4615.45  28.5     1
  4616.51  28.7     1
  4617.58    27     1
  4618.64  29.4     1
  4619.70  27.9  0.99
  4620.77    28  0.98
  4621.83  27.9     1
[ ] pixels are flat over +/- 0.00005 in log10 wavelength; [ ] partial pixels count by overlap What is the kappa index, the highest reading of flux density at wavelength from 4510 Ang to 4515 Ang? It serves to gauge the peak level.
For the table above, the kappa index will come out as 29.1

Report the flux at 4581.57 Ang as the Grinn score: 27.6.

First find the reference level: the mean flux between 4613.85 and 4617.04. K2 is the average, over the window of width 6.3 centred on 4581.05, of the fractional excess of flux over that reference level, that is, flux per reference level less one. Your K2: -0.026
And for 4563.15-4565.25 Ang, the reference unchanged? -0.023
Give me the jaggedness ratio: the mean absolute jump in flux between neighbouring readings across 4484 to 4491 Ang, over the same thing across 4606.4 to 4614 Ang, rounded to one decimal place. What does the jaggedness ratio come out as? 1.0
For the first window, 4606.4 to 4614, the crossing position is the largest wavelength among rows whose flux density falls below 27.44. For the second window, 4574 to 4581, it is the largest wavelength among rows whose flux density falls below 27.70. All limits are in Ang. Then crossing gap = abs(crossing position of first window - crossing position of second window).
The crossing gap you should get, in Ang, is 32.8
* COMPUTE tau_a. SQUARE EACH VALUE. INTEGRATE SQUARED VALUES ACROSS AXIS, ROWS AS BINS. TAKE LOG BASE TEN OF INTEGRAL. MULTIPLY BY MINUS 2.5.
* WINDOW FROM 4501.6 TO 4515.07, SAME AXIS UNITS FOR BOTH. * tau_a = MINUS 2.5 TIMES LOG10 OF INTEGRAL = -10.1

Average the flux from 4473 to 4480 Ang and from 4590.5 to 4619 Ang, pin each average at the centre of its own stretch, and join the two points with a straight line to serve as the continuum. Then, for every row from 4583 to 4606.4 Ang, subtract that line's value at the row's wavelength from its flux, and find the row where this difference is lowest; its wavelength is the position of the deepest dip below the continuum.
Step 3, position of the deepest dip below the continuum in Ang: 4592.13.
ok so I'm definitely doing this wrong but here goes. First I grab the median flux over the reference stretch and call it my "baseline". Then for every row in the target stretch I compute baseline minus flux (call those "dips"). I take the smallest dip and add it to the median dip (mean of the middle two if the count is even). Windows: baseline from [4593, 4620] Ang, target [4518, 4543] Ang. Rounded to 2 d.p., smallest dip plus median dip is -2.10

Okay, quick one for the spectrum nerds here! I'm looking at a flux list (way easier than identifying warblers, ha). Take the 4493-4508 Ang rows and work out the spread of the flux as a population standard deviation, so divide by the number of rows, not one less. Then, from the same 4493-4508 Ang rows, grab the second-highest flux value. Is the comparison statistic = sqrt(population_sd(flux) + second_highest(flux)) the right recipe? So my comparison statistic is 5.46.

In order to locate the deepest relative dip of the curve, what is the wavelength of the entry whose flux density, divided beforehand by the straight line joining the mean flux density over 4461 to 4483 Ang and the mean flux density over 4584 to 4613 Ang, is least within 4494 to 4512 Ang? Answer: 4494.84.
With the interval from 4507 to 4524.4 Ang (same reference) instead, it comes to 4522.87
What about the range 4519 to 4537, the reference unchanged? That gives 4522.87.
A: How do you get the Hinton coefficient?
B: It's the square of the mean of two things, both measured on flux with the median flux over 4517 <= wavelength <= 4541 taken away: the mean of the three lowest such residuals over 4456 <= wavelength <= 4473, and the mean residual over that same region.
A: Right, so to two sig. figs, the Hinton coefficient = 0.13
